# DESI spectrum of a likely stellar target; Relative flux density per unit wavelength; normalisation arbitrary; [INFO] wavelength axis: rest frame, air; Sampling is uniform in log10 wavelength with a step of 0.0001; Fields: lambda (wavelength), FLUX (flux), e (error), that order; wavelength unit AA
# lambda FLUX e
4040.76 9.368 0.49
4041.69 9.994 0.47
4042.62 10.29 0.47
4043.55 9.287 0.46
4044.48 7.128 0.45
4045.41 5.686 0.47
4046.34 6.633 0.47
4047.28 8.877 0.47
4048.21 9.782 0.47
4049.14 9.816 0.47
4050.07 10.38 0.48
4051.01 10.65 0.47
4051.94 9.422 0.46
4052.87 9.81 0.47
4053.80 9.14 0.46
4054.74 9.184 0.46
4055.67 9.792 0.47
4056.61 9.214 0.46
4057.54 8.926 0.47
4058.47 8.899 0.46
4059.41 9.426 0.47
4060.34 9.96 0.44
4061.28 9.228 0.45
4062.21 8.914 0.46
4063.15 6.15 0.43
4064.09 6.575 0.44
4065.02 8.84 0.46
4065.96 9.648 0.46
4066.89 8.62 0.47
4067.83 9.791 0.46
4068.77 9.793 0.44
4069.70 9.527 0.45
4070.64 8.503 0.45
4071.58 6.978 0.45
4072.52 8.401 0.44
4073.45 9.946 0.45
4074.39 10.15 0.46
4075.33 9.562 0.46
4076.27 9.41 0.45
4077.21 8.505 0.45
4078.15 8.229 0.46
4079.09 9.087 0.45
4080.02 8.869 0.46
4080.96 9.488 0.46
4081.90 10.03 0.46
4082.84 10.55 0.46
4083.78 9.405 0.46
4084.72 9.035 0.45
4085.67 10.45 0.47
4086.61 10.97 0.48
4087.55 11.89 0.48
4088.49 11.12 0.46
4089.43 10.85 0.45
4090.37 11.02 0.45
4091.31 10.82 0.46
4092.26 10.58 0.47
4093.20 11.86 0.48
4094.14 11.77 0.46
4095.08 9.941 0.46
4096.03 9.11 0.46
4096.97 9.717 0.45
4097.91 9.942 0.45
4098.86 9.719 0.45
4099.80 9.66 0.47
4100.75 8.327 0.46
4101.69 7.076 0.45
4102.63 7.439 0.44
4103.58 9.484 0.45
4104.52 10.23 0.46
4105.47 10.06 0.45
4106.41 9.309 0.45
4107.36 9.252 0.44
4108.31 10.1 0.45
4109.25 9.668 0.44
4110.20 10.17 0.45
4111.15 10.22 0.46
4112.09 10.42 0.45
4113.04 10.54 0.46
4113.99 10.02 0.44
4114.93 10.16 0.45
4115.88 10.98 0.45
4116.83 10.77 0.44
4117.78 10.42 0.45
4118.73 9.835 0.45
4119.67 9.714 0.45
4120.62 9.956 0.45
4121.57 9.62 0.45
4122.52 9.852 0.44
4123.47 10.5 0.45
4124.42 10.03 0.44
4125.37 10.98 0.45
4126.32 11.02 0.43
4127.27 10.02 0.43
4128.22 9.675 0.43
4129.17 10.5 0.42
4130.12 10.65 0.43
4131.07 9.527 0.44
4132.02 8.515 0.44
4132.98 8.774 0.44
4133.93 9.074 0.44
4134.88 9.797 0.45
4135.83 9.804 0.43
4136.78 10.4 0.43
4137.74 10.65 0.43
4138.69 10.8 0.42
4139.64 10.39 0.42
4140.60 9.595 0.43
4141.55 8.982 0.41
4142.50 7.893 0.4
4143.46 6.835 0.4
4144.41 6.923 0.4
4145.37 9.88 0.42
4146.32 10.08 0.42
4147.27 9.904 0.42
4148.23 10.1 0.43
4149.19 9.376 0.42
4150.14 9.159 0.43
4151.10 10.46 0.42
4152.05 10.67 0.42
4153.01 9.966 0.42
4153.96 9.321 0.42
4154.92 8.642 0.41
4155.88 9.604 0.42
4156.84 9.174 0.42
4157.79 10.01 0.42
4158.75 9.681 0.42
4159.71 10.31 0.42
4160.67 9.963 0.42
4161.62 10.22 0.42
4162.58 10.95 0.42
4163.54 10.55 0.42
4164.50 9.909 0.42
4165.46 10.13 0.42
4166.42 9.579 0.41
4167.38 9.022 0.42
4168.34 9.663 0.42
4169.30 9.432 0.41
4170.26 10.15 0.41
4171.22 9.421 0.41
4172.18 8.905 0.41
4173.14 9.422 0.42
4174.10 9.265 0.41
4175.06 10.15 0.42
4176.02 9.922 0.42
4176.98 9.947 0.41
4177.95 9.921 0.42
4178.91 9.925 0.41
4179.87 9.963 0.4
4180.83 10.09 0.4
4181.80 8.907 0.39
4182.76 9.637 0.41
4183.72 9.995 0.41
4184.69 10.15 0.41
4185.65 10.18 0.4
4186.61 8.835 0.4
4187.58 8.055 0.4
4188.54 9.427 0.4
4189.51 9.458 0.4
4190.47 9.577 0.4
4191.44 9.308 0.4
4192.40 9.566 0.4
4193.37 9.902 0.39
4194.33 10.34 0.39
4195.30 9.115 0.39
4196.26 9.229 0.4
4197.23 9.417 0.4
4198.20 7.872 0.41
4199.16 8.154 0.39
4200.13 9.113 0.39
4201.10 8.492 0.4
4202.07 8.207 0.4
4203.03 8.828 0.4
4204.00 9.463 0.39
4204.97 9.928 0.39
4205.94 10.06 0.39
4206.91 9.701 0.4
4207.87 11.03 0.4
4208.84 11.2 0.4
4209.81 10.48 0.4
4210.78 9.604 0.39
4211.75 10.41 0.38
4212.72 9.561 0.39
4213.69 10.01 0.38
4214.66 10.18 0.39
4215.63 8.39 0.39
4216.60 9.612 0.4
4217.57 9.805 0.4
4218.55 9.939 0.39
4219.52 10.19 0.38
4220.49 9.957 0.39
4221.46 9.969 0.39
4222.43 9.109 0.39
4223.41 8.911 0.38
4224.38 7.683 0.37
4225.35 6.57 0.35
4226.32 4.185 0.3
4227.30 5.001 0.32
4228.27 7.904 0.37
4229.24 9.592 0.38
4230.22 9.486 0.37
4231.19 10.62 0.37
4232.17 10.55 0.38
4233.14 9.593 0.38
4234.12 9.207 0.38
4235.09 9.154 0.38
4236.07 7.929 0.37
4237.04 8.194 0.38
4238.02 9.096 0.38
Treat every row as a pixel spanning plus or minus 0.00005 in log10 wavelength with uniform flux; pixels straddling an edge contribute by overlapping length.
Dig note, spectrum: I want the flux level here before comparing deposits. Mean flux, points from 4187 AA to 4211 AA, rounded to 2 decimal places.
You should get 9.42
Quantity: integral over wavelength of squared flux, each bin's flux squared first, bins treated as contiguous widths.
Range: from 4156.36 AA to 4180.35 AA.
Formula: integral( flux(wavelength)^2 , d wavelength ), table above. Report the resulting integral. 2321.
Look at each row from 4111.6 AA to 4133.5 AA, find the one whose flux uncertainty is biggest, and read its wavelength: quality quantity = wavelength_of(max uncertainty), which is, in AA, 4113.04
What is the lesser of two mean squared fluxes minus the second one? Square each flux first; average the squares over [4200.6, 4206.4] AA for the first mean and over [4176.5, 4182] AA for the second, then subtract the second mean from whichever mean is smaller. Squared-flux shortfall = -12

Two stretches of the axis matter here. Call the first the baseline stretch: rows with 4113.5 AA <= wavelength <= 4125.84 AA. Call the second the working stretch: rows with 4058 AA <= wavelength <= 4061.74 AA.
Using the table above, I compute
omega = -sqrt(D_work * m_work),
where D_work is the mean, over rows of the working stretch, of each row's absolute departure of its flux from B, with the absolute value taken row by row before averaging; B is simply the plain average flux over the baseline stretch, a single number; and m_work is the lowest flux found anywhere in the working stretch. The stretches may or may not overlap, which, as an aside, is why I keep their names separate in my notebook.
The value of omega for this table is -2.7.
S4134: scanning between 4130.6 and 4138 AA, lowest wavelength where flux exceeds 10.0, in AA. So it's 4136.78 AA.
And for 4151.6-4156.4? 4152.05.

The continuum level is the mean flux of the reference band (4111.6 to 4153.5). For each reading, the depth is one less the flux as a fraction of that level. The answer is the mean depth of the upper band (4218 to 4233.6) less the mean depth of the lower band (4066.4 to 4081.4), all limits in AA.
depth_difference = 0.04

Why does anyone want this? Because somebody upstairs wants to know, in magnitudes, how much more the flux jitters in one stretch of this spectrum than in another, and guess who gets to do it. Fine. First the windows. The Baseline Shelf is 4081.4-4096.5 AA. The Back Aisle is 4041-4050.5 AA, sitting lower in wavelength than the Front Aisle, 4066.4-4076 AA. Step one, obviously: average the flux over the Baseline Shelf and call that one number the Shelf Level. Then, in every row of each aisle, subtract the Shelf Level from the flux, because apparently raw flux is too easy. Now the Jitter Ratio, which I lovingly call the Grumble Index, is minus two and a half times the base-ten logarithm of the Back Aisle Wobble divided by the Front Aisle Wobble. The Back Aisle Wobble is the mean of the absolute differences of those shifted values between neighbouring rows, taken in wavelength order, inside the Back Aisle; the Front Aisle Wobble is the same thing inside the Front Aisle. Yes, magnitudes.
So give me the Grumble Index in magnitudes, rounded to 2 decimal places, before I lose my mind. -0.23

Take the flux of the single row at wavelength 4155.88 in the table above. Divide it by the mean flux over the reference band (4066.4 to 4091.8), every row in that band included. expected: 0.99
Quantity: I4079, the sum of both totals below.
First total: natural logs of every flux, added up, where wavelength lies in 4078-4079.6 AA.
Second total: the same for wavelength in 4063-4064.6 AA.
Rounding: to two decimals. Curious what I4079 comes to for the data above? 8.01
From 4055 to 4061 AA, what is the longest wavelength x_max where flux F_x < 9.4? 4058.47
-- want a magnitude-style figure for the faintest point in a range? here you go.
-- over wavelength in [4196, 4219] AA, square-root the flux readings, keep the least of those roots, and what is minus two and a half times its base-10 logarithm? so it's -1.12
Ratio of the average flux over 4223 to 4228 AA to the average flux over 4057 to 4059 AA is 0.73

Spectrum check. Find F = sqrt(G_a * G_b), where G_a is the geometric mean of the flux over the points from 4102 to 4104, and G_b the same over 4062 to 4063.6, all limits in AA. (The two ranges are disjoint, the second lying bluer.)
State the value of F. 7.9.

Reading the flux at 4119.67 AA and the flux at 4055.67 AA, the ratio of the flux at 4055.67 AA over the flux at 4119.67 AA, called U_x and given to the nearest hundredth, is 1.01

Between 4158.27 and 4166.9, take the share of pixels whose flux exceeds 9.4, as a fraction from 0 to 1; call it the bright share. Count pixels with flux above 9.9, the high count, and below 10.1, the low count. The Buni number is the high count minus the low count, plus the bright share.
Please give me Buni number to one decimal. 4.0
